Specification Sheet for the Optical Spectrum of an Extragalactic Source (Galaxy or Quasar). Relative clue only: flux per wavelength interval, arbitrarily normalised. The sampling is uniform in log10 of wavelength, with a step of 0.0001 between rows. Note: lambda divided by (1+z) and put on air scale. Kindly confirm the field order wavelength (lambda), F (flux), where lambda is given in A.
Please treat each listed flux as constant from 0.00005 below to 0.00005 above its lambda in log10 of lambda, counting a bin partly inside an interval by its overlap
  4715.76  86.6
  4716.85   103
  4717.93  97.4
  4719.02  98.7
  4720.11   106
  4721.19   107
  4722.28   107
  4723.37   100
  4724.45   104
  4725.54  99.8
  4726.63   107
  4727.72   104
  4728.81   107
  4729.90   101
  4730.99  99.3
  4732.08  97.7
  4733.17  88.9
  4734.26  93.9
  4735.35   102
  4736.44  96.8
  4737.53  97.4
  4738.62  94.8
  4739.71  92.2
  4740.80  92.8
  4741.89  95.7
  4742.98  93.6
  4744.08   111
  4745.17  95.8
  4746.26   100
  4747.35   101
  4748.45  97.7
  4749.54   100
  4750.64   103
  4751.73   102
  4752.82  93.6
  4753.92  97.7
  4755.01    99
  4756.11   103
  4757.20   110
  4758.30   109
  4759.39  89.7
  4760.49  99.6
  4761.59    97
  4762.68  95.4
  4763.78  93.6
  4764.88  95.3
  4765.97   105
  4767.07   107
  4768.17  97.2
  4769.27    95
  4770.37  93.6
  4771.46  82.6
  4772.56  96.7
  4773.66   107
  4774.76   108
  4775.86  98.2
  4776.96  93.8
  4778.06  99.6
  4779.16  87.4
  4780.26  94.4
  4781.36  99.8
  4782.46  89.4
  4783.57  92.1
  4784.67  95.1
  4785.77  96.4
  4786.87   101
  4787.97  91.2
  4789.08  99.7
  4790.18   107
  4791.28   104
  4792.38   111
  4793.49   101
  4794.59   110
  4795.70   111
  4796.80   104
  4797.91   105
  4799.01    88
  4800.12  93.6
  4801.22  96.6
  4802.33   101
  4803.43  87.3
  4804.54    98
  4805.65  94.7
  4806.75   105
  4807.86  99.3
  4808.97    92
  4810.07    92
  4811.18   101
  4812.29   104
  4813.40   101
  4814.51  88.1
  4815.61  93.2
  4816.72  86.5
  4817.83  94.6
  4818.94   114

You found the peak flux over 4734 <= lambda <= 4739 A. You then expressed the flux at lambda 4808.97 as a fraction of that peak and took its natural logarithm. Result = -0.10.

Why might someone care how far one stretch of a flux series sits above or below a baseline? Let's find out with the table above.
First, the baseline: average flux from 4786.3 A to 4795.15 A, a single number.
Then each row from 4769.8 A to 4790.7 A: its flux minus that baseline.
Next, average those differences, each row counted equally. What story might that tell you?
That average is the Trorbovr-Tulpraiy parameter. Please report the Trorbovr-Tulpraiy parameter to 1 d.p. -6.6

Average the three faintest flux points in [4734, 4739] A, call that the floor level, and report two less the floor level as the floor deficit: -93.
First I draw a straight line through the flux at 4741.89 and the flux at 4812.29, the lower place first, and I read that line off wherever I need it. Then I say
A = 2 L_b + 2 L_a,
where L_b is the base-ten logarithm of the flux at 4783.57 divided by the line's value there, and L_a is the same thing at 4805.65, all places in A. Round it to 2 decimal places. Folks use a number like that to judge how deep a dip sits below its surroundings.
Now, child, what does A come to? -0.15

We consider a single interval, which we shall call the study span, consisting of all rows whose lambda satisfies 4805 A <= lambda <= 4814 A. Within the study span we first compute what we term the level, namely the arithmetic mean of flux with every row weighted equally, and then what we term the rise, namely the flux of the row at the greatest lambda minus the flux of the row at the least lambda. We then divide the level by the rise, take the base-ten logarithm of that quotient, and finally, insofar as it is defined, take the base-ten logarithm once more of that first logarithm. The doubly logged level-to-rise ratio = 0.08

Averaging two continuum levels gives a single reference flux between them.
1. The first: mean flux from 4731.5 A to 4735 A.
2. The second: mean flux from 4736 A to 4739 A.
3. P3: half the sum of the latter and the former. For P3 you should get 95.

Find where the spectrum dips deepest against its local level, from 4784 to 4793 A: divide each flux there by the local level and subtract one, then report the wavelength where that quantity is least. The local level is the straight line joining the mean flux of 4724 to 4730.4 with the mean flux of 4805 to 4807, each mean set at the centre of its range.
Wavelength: 4787.97 A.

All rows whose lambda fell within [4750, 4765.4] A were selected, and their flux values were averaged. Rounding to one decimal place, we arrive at 99.1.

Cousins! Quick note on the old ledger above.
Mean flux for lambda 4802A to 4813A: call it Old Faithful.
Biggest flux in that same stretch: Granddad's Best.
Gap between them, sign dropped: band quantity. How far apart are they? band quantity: 7.6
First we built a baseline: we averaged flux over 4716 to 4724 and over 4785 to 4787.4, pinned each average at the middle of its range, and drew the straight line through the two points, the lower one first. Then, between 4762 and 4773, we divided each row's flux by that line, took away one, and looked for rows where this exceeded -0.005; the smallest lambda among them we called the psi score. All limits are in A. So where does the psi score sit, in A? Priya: 4765.97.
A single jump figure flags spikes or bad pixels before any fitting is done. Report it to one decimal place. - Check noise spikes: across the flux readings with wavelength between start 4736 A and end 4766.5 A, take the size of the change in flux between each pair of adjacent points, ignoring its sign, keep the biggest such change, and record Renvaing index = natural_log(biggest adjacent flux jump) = 3.0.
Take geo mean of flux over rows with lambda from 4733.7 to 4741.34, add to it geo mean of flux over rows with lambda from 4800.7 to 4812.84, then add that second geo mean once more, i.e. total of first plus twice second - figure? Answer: 290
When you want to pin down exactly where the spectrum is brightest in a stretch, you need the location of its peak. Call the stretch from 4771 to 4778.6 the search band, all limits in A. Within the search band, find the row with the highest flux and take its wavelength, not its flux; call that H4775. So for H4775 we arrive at 4774.76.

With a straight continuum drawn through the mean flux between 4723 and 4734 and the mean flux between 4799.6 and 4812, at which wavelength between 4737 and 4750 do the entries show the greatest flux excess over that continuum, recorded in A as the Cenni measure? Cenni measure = 4744.08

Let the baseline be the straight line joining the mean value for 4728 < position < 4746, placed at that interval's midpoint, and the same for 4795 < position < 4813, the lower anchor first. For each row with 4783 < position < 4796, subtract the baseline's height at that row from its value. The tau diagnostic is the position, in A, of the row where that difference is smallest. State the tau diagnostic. 4787.97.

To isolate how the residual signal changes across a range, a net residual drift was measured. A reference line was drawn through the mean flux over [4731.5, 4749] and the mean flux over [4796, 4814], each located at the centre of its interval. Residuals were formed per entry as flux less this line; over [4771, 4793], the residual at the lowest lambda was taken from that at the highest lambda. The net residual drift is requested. 28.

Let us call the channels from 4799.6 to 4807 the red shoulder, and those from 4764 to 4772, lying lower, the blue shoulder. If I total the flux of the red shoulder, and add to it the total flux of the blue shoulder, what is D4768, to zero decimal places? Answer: 1352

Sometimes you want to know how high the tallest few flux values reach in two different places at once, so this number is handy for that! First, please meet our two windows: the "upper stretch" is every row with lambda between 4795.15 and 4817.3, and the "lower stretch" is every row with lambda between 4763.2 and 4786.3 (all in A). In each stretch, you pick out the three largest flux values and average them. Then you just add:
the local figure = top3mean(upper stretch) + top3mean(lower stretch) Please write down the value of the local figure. 214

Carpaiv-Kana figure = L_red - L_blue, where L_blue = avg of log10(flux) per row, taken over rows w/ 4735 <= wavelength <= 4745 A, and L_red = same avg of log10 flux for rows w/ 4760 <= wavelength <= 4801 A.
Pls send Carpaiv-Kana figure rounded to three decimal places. 0.005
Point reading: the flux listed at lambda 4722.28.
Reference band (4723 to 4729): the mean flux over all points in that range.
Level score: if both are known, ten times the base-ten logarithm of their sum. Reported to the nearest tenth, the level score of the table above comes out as 23.2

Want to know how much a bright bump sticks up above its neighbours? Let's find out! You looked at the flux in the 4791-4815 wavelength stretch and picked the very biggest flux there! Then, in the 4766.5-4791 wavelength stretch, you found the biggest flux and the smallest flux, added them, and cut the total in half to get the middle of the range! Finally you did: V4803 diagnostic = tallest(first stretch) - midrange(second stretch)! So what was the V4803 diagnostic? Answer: 15.7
